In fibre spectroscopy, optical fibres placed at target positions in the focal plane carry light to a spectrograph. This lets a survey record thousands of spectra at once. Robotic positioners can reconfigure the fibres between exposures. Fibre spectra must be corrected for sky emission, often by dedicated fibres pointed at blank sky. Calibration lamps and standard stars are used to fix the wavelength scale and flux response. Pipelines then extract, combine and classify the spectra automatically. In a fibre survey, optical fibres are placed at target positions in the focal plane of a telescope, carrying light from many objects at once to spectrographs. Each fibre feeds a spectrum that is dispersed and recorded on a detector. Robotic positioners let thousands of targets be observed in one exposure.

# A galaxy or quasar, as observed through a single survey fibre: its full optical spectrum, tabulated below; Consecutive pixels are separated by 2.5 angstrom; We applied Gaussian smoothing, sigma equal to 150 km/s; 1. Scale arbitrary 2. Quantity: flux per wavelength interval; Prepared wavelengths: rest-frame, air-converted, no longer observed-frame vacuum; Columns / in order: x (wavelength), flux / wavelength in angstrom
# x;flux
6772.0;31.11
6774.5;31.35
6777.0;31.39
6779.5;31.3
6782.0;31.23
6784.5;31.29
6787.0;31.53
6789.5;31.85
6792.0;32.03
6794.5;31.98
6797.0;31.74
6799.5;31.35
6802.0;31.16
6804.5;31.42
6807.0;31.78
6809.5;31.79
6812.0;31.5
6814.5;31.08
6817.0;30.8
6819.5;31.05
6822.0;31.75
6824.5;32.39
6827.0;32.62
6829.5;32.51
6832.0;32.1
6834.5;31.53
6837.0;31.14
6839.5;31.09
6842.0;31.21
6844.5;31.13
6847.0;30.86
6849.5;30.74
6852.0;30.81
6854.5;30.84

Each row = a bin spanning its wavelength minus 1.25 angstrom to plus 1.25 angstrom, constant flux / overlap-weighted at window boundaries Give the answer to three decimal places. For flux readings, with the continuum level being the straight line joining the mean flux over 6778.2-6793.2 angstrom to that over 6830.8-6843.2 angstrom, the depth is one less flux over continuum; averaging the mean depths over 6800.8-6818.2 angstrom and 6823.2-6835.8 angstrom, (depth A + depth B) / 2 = -0.011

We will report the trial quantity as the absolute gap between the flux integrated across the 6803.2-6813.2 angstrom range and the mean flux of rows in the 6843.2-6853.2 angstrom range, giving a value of 285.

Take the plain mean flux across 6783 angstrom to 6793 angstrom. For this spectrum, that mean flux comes 31.7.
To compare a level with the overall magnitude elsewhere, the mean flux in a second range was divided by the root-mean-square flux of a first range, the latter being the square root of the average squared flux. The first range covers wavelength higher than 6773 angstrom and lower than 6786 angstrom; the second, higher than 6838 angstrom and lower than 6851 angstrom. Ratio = 0.99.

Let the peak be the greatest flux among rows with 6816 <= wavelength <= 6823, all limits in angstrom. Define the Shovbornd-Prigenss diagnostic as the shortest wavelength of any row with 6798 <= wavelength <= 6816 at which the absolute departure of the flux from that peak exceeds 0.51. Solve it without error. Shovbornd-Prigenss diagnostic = 6802.0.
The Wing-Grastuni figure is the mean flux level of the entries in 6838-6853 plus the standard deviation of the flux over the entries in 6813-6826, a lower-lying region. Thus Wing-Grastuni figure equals 31.6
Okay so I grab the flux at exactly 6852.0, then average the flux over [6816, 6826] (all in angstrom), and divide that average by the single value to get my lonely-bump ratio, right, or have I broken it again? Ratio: 1.02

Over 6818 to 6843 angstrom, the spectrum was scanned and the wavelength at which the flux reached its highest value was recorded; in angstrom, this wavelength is 6827.0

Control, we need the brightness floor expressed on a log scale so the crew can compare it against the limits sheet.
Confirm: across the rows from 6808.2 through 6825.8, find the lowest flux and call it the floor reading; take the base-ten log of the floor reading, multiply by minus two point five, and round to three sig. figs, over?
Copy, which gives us -3.72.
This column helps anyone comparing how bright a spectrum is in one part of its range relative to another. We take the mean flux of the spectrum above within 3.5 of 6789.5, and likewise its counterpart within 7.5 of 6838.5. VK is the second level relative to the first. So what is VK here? 0.986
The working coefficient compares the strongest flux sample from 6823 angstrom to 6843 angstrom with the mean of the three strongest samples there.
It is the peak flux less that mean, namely 0.11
